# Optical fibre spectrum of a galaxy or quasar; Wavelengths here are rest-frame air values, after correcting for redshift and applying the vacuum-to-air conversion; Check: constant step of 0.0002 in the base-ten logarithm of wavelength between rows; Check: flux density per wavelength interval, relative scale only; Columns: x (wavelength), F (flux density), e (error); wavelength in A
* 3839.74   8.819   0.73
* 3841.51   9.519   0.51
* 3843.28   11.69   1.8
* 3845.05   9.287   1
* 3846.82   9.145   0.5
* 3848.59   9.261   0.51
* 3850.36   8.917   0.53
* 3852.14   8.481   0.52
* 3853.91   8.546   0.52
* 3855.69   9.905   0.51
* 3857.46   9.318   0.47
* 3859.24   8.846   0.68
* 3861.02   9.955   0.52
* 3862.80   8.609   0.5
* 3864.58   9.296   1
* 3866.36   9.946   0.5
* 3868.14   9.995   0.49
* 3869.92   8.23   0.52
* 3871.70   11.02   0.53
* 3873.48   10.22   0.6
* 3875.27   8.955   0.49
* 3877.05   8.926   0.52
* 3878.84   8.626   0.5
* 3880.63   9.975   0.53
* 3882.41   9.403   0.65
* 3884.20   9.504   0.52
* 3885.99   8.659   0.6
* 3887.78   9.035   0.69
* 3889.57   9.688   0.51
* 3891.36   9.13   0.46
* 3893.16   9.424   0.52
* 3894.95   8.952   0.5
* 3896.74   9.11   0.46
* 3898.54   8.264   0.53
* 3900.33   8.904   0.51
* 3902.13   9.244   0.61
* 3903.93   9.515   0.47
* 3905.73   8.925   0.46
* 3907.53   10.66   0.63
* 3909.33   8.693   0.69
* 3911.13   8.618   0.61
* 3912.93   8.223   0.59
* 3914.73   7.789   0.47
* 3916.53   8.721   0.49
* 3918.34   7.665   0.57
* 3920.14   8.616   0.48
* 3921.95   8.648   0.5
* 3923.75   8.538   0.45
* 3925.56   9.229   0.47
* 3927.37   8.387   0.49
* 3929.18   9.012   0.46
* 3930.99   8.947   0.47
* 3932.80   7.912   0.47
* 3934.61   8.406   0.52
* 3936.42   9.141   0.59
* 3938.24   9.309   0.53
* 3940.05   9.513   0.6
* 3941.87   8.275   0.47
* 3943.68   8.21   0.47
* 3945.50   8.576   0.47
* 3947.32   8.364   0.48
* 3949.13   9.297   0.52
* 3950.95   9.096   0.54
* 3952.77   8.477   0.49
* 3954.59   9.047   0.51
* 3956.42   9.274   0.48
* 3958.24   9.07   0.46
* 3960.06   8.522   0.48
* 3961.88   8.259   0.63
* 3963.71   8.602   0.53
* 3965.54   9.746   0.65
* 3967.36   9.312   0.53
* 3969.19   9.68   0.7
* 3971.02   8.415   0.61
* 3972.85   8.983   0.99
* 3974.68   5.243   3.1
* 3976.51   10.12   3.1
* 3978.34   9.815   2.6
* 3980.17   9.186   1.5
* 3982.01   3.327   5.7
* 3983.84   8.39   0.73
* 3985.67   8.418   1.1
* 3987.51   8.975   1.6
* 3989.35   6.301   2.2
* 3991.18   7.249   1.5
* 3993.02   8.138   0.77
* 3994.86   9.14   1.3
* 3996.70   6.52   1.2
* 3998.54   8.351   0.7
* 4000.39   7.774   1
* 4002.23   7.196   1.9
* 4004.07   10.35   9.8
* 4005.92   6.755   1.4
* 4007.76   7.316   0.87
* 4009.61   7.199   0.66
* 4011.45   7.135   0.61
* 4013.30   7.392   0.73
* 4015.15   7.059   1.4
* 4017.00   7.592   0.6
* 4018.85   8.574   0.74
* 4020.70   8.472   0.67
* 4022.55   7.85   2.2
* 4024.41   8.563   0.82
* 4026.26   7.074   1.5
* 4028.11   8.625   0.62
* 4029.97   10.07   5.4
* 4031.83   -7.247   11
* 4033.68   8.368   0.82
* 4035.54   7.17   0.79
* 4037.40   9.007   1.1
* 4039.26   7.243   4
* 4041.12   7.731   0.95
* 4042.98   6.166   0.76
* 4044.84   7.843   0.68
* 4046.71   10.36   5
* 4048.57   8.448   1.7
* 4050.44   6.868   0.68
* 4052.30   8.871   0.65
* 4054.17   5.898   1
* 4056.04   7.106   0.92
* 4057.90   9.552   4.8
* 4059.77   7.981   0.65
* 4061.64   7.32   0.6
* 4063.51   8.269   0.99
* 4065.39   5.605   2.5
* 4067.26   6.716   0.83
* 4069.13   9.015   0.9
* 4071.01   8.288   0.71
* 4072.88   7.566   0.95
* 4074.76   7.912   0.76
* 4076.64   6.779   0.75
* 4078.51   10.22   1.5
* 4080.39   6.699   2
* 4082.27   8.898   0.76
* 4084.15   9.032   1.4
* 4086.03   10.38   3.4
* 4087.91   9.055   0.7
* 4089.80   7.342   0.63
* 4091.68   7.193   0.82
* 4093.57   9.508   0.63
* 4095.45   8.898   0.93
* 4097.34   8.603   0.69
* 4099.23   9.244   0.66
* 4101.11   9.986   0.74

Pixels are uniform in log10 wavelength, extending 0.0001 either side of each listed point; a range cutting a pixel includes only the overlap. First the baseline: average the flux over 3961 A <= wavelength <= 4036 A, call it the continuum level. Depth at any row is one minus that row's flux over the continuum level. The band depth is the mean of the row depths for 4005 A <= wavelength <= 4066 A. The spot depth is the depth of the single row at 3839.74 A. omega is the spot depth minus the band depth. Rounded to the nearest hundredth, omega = -0.19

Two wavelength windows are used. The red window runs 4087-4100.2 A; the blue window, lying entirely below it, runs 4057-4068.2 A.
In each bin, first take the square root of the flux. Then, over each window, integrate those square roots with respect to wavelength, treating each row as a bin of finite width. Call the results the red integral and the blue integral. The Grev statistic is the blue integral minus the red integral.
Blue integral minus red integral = -8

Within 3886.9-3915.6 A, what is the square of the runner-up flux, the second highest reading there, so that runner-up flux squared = 94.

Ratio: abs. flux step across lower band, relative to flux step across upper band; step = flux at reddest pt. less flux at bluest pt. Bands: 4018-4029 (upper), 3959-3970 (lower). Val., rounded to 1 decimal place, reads 22.7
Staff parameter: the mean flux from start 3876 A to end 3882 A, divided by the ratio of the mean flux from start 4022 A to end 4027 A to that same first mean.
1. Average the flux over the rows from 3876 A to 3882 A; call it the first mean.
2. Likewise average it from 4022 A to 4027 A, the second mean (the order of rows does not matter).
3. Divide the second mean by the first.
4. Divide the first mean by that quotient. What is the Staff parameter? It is 10.8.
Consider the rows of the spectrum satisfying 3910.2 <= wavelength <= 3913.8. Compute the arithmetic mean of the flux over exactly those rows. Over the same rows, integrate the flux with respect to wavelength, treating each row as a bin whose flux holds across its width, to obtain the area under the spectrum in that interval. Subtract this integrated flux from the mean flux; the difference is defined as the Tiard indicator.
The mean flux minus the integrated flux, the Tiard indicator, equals -22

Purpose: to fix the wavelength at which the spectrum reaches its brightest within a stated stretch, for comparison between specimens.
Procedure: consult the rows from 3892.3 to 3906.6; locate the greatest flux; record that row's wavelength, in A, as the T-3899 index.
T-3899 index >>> 3903.93 A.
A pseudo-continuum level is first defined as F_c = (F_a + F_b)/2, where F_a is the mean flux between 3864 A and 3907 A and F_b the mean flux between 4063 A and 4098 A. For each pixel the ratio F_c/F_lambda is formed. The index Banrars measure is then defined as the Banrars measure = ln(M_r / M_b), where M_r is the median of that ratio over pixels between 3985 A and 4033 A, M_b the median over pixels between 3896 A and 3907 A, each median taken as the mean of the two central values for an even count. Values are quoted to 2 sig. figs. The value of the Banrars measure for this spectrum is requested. 0.14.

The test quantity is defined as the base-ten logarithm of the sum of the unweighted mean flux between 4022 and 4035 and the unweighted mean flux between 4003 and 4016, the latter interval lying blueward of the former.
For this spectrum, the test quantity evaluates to 1.14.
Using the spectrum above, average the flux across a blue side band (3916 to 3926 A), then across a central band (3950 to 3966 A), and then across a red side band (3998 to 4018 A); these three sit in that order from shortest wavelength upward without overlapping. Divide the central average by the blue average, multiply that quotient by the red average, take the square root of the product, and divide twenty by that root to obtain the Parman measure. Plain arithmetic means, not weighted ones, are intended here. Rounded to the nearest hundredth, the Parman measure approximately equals 7.10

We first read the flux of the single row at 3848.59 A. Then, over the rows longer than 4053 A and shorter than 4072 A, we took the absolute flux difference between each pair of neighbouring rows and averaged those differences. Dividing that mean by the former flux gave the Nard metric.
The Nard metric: 0.16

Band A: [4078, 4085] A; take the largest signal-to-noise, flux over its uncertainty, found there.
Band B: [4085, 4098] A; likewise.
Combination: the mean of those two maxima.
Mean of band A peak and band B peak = 13.4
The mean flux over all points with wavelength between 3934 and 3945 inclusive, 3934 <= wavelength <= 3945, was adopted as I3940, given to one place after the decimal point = 8.8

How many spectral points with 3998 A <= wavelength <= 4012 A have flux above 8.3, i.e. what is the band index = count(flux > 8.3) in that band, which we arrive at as 2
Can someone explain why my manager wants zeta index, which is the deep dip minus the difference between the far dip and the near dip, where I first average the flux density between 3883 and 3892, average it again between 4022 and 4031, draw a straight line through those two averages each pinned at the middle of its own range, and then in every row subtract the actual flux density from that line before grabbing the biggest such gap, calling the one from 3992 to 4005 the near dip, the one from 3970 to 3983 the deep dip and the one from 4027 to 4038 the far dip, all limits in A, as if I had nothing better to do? -8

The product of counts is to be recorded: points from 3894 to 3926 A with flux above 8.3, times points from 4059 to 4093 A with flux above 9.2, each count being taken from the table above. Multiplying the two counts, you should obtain 28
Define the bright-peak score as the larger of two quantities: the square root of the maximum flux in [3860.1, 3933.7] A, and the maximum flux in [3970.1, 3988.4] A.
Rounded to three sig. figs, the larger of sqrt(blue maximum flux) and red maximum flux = 10.1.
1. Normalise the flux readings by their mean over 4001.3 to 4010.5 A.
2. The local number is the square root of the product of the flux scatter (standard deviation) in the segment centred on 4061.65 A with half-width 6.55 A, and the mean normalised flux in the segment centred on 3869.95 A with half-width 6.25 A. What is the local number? 1.2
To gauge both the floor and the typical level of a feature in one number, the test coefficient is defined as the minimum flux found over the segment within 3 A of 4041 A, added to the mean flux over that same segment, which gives 13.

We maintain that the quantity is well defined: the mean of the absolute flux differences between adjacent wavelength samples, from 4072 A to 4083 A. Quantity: 2.1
